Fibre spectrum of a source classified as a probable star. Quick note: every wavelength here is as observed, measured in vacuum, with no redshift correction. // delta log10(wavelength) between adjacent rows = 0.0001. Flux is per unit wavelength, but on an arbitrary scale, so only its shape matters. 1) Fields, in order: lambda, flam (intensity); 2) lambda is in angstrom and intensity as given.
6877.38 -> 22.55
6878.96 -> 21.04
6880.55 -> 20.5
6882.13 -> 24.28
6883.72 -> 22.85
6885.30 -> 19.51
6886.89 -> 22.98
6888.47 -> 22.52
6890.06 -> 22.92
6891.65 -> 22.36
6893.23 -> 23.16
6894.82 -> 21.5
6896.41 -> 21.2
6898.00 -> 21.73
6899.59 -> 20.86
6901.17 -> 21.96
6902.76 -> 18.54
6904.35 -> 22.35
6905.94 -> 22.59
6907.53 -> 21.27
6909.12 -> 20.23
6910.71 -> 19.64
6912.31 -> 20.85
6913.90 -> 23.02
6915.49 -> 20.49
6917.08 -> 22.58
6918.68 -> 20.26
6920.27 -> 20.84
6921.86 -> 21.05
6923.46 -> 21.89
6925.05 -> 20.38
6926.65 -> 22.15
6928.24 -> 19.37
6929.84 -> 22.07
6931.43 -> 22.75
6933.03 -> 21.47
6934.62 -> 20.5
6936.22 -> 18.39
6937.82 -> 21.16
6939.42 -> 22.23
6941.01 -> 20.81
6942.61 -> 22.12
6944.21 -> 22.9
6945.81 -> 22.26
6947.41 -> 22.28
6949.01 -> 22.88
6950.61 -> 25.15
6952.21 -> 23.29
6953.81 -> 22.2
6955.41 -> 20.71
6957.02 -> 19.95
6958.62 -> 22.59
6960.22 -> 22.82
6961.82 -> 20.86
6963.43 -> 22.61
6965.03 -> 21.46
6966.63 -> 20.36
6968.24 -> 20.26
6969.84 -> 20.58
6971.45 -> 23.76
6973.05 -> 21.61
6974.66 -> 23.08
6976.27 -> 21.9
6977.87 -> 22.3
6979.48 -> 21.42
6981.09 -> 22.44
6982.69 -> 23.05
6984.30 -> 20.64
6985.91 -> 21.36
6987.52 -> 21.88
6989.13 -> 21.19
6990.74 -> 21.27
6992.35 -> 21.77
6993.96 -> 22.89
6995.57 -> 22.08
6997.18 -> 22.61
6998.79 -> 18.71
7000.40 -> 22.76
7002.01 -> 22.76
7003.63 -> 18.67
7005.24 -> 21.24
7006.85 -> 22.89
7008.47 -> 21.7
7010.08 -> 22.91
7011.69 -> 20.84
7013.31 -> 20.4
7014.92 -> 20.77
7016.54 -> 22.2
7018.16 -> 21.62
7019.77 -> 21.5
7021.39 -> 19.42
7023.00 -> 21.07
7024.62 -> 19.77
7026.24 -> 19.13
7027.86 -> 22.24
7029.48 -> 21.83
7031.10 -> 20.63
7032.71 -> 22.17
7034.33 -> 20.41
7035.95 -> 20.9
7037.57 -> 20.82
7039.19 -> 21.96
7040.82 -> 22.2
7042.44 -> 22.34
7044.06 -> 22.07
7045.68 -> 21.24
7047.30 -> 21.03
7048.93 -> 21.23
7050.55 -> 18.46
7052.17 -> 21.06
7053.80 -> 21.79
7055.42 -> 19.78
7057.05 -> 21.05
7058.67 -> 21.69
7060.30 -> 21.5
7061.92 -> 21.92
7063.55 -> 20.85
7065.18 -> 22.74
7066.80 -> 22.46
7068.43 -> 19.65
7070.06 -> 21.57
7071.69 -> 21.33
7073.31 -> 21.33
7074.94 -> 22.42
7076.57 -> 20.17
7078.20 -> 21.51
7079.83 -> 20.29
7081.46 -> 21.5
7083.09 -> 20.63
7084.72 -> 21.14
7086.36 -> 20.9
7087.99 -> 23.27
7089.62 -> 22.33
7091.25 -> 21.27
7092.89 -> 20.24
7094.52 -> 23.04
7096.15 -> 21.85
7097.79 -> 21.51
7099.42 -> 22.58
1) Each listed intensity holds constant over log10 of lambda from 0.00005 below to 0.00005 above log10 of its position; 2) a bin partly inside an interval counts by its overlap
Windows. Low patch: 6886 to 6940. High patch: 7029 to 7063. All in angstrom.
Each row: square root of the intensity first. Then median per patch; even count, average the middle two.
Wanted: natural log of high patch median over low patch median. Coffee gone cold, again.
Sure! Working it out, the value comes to -0.0057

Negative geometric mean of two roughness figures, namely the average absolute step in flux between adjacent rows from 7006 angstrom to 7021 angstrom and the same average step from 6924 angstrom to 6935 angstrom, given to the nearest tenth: -1.3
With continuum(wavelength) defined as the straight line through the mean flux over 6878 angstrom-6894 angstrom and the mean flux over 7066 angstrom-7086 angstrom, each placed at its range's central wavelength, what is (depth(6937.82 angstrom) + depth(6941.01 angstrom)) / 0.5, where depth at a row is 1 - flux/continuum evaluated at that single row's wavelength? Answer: 0.17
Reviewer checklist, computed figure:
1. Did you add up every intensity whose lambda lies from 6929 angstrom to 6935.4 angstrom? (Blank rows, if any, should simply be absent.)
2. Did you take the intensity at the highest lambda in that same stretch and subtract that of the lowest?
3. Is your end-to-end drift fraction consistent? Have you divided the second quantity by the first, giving -0.02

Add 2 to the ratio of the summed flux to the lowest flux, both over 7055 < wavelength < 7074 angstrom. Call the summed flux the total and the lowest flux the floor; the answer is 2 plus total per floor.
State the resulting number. 15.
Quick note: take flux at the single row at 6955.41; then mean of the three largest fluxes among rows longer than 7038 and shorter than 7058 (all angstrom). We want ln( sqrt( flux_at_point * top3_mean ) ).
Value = 3.07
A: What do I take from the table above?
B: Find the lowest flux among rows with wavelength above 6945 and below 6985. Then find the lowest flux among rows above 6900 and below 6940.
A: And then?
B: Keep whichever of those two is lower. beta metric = 18.39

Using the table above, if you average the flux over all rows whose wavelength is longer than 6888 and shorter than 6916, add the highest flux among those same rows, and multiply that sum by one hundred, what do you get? 4467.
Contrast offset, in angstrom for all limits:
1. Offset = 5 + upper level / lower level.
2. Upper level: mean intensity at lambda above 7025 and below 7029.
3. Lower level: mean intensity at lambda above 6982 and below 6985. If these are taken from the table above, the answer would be 5.95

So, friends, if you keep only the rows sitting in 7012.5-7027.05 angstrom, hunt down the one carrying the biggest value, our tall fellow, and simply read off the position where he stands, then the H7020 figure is 7016.54 angstrom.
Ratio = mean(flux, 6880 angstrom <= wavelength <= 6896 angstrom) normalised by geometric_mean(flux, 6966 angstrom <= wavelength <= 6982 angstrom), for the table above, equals 1.02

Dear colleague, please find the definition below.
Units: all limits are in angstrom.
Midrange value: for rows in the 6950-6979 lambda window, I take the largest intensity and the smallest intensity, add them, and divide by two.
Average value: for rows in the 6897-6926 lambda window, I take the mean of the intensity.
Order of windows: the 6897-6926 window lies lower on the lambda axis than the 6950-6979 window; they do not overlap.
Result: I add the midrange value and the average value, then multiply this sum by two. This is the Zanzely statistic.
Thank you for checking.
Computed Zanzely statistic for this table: 87.4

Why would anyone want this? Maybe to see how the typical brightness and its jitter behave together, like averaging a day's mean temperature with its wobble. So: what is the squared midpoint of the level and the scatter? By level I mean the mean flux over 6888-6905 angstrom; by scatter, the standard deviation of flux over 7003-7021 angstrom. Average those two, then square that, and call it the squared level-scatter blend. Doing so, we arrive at 131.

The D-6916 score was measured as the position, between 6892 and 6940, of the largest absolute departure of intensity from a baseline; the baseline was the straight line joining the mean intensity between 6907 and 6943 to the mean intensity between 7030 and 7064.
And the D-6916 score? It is 6936.22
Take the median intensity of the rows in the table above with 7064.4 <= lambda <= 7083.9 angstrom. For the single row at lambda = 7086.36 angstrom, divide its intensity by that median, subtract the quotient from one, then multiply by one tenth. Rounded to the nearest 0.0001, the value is 0.0024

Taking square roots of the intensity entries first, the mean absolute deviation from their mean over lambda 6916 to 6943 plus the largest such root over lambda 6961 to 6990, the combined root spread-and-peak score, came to 4.97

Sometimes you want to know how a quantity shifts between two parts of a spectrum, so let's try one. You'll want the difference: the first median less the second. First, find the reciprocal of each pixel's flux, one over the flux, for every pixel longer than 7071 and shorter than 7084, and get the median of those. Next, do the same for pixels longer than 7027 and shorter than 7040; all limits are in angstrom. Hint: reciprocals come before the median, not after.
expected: 0.0001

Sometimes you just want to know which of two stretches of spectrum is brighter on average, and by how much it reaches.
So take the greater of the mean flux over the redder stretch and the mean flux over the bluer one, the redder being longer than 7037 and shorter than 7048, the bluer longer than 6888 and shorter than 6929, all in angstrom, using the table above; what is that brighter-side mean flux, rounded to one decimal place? 21.7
